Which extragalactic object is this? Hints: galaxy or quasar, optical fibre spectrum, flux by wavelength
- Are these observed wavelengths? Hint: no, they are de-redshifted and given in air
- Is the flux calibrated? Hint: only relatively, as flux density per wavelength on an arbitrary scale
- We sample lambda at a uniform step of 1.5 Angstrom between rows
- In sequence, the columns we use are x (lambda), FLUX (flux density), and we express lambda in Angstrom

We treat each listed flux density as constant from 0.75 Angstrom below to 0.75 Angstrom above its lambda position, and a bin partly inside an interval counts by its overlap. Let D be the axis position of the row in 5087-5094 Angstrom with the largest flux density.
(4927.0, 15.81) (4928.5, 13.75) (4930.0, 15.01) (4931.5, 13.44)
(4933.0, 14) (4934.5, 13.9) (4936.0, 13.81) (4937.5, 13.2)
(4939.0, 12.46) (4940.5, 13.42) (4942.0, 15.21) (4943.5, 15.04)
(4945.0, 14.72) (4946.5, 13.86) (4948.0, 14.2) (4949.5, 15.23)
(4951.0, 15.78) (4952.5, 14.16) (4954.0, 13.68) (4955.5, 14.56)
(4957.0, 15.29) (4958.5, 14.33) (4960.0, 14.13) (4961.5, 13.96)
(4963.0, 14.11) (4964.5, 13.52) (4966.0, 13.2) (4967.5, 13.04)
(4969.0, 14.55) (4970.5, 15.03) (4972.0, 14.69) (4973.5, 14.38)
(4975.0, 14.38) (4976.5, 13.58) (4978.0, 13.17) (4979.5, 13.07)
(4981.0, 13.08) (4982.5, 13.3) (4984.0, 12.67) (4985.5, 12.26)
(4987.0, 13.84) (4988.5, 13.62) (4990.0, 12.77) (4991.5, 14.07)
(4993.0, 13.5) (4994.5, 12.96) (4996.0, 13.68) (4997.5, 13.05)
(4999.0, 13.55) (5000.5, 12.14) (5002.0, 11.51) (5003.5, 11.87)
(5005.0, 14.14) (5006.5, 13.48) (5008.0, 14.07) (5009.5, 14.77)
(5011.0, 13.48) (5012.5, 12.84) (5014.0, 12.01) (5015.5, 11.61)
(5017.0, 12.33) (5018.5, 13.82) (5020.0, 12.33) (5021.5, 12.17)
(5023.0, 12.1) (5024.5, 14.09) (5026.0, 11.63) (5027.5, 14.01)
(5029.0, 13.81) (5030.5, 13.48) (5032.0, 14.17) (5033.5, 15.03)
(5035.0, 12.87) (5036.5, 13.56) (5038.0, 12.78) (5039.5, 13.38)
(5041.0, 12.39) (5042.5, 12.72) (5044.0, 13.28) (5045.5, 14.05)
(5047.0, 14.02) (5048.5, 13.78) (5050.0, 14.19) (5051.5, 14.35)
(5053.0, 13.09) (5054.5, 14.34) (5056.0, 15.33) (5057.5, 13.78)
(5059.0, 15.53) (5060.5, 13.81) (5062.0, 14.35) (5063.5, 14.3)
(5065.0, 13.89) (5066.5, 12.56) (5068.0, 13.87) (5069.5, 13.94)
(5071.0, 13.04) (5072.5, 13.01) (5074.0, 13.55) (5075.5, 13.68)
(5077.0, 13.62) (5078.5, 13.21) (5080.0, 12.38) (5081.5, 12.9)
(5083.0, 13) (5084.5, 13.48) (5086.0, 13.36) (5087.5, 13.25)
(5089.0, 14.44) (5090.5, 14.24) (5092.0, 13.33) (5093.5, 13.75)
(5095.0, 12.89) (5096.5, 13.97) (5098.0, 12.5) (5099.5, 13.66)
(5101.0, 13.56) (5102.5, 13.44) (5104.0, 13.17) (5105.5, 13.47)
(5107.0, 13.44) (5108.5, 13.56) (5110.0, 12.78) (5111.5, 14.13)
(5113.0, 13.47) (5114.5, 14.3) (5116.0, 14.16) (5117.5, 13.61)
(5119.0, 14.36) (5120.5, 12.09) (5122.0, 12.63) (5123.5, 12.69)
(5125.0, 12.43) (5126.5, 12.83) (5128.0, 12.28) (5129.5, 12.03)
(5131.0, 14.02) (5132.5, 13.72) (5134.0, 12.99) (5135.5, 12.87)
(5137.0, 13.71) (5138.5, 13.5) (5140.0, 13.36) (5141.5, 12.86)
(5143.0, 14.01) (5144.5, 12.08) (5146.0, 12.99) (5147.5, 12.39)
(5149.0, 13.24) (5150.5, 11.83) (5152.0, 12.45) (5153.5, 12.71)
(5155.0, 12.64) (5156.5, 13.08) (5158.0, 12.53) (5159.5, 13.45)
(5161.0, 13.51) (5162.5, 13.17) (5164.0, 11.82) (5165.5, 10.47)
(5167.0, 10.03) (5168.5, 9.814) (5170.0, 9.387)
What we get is 5089.0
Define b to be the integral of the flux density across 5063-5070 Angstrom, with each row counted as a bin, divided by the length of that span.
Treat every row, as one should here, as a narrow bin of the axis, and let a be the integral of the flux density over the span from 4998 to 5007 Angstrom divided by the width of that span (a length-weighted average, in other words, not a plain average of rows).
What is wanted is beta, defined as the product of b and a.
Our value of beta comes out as 175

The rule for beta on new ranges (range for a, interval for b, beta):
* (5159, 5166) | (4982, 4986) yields 160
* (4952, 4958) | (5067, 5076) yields 195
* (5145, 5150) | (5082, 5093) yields 173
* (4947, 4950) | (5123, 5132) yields 186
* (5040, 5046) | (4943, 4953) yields 193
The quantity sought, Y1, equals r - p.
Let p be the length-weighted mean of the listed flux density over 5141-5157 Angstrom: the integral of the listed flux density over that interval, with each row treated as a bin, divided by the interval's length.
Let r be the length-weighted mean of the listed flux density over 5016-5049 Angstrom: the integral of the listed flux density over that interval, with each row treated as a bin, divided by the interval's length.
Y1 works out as 0.5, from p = 12.75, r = 13.2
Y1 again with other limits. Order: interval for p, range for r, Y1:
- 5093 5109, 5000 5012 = -0.2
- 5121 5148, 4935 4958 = 1.3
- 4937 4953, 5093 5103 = -0.9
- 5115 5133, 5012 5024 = -0.7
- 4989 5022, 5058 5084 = 0.6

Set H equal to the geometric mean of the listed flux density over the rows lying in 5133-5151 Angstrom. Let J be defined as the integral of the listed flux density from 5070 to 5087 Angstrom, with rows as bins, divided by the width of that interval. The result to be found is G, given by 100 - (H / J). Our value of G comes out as 99.02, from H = 13.0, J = 13.2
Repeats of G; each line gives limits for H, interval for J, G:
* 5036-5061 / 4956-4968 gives 99.02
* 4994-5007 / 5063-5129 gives 99.03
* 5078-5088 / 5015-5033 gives 98.99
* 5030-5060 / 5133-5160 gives 98.93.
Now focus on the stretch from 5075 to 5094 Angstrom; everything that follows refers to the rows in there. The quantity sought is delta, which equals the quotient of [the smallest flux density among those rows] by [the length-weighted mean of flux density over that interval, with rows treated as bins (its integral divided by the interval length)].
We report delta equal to 0.922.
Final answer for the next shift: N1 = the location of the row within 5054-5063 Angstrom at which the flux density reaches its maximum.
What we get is 5059.0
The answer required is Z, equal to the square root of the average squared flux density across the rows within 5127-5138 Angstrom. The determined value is 13.1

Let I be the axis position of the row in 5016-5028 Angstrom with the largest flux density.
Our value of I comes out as 5024.5 Angstrom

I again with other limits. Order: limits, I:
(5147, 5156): 5149.0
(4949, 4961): 4951.0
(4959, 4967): 4960.0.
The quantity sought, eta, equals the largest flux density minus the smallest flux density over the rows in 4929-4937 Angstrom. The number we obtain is 1.57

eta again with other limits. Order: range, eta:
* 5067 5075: 0.93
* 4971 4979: 1.52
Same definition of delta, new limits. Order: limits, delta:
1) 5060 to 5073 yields 0.920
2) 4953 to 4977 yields 0.921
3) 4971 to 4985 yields 0.932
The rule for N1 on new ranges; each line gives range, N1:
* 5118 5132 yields 5119.0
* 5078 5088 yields 5084.5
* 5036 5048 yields 5045.5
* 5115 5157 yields 5119.0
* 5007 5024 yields 5009.5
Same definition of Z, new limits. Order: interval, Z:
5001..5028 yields 12.9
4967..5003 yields 13.4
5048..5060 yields 14.3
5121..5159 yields 12.9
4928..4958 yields 14.3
